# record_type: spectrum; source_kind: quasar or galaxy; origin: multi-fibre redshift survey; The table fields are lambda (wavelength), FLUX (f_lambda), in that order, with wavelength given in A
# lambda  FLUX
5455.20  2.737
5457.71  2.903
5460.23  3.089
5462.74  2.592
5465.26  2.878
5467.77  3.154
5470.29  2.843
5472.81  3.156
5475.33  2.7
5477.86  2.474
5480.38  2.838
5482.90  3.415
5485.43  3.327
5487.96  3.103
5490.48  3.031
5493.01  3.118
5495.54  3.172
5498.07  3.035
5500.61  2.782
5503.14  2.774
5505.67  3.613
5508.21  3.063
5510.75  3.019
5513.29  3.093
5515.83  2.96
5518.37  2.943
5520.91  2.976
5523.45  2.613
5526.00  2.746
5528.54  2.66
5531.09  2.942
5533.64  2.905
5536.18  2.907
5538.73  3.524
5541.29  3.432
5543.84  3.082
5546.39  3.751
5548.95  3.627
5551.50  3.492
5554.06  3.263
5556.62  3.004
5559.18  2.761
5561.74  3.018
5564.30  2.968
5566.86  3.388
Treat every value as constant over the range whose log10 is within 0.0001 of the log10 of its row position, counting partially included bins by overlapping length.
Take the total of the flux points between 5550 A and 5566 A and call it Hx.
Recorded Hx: 18.5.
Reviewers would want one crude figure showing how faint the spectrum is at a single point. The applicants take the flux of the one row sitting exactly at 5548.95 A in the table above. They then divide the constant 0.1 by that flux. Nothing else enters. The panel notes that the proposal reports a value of 0.028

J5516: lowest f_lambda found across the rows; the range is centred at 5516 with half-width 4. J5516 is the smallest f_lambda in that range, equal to 2.943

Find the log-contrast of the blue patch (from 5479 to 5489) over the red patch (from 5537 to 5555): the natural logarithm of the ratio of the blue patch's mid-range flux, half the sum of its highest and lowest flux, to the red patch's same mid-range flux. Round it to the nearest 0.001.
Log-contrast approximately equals -0.089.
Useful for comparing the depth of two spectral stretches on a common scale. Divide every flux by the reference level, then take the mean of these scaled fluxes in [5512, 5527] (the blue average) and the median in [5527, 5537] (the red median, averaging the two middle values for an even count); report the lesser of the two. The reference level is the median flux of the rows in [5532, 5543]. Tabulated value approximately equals 0.91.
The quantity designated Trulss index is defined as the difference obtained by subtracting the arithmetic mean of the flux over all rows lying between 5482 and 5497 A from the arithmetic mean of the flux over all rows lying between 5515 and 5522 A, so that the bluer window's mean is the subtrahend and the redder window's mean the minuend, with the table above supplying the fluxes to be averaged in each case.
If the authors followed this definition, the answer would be -0.23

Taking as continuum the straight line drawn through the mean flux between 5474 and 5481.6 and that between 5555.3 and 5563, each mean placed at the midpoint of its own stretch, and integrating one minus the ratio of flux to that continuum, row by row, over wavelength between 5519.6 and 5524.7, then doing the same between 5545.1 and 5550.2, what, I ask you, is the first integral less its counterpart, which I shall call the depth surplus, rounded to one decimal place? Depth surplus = 1.4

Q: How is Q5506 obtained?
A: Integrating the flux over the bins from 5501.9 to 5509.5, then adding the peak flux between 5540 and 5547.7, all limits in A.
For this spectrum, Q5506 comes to 27.7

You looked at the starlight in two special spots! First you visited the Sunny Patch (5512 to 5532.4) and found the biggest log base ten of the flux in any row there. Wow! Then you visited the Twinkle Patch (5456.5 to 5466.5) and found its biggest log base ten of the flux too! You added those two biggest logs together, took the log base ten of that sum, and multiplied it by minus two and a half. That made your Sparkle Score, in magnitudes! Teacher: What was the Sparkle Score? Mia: 0.02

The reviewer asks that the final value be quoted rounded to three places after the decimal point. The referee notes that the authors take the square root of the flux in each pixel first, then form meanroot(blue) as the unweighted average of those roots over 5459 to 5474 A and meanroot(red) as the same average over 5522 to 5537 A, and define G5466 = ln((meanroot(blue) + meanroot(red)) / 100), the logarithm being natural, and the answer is -3.385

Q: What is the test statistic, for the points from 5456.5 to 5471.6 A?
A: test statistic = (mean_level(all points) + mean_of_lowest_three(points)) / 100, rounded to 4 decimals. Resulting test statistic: 0.0568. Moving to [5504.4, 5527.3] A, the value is 0.0577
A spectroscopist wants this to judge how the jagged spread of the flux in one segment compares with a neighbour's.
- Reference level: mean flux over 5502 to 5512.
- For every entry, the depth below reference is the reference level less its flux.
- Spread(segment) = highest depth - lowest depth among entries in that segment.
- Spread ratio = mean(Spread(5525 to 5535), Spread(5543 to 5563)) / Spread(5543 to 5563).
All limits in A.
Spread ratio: 0.64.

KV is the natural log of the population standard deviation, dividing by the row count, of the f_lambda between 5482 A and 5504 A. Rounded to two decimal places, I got -1.60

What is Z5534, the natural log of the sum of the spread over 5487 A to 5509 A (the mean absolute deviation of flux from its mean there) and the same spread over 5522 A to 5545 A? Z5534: -0.916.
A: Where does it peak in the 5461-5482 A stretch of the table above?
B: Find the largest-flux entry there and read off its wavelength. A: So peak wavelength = 5472.81 A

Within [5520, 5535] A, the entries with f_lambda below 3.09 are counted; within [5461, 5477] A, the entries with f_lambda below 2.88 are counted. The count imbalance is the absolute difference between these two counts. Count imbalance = 2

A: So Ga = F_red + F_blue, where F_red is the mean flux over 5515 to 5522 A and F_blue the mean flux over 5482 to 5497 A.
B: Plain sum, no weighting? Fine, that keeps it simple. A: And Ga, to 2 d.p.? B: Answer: 6.15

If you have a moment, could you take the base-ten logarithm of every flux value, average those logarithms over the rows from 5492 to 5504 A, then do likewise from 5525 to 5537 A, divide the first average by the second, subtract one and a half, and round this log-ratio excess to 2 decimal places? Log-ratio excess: -0.45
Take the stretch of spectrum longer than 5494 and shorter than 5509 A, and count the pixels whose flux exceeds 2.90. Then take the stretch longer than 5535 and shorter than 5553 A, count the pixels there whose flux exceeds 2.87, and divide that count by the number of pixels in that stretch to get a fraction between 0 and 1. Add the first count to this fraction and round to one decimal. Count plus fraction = 5.0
